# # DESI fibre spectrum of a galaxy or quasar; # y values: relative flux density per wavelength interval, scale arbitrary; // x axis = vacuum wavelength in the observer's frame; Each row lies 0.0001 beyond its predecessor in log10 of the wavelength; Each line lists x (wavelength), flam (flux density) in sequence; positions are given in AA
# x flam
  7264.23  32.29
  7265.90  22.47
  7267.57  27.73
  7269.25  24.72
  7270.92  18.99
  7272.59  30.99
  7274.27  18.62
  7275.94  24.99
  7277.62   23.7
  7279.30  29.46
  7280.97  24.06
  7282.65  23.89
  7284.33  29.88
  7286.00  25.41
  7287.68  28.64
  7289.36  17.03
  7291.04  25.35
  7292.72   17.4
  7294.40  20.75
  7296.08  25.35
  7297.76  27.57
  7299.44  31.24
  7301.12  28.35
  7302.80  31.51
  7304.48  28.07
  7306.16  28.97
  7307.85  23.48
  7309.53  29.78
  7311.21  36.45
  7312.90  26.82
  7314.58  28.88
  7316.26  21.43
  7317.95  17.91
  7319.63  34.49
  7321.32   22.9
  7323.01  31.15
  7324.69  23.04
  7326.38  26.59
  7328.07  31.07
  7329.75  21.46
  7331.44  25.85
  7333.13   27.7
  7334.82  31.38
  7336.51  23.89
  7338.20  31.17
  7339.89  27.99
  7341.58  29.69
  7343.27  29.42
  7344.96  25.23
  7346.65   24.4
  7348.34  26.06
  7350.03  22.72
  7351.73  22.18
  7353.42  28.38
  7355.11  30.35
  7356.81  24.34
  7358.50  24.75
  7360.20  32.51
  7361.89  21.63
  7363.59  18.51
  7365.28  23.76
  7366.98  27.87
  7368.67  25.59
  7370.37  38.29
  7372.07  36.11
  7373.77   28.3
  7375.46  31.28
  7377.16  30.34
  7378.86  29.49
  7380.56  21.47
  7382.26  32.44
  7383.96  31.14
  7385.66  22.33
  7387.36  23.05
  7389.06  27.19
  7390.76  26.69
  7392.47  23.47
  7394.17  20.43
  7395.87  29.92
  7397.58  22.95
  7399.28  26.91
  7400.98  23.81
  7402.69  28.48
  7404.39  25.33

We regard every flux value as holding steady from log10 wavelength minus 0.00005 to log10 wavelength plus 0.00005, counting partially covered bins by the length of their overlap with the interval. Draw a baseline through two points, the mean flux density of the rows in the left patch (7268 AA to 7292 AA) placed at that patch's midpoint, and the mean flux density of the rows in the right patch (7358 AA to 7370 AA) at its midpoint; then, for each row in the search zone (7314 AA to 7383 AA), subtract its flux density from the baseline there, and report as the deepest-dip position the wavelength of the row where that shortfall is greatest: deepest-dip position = 7317.95 AA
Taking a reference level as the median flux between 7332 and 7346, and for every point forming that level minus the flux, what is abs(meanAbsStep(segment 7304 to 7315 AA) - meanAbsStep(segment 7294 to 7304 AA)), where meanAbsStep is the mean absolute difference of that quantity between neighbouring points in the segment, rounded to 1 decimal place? 1.9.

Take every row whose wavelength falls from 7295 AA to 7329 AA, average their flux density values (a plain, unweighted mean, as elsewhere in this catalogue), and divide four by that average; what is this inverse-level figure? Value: 0.144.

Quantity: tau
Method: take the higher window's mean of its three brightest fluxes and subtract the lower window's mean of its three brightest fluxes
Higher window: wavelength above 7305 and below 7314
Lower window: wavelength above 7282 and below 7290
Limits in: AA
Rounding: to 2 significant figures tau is 3.8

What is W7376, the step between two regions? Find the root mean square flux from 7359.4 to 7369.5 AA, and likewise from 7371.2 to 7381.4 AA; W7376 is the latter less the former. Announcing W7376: 4.4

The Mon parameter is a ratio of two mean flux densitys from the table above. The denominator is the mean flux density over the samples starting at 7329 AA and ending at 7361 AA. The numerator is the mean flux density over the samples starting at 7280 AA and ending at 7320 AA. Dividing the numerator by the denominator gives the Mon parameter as 0.98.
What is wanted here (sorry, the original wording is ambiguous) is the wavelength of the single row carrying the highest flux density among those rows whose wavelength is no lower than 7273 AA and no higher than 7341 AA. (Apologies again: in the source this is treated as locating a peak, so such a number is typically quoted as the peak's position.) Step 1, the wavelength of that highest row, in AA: 7311.21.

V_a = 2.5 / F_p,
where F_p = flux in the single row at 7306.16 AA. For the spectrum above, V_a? 0.086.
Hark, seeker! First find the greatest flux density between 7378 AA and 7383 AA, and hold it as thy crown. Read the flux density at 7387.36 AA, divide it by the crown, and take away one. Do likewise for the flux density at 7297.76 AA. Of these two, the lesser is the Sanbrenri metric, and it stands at -0.29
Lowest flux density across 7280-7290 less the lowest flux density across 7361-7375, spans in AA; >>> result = -1.5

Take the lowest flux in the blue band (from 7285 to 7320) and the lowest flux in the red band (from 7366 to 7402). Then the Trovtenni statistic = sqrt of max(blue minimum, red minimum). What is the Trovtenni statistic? 4.52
